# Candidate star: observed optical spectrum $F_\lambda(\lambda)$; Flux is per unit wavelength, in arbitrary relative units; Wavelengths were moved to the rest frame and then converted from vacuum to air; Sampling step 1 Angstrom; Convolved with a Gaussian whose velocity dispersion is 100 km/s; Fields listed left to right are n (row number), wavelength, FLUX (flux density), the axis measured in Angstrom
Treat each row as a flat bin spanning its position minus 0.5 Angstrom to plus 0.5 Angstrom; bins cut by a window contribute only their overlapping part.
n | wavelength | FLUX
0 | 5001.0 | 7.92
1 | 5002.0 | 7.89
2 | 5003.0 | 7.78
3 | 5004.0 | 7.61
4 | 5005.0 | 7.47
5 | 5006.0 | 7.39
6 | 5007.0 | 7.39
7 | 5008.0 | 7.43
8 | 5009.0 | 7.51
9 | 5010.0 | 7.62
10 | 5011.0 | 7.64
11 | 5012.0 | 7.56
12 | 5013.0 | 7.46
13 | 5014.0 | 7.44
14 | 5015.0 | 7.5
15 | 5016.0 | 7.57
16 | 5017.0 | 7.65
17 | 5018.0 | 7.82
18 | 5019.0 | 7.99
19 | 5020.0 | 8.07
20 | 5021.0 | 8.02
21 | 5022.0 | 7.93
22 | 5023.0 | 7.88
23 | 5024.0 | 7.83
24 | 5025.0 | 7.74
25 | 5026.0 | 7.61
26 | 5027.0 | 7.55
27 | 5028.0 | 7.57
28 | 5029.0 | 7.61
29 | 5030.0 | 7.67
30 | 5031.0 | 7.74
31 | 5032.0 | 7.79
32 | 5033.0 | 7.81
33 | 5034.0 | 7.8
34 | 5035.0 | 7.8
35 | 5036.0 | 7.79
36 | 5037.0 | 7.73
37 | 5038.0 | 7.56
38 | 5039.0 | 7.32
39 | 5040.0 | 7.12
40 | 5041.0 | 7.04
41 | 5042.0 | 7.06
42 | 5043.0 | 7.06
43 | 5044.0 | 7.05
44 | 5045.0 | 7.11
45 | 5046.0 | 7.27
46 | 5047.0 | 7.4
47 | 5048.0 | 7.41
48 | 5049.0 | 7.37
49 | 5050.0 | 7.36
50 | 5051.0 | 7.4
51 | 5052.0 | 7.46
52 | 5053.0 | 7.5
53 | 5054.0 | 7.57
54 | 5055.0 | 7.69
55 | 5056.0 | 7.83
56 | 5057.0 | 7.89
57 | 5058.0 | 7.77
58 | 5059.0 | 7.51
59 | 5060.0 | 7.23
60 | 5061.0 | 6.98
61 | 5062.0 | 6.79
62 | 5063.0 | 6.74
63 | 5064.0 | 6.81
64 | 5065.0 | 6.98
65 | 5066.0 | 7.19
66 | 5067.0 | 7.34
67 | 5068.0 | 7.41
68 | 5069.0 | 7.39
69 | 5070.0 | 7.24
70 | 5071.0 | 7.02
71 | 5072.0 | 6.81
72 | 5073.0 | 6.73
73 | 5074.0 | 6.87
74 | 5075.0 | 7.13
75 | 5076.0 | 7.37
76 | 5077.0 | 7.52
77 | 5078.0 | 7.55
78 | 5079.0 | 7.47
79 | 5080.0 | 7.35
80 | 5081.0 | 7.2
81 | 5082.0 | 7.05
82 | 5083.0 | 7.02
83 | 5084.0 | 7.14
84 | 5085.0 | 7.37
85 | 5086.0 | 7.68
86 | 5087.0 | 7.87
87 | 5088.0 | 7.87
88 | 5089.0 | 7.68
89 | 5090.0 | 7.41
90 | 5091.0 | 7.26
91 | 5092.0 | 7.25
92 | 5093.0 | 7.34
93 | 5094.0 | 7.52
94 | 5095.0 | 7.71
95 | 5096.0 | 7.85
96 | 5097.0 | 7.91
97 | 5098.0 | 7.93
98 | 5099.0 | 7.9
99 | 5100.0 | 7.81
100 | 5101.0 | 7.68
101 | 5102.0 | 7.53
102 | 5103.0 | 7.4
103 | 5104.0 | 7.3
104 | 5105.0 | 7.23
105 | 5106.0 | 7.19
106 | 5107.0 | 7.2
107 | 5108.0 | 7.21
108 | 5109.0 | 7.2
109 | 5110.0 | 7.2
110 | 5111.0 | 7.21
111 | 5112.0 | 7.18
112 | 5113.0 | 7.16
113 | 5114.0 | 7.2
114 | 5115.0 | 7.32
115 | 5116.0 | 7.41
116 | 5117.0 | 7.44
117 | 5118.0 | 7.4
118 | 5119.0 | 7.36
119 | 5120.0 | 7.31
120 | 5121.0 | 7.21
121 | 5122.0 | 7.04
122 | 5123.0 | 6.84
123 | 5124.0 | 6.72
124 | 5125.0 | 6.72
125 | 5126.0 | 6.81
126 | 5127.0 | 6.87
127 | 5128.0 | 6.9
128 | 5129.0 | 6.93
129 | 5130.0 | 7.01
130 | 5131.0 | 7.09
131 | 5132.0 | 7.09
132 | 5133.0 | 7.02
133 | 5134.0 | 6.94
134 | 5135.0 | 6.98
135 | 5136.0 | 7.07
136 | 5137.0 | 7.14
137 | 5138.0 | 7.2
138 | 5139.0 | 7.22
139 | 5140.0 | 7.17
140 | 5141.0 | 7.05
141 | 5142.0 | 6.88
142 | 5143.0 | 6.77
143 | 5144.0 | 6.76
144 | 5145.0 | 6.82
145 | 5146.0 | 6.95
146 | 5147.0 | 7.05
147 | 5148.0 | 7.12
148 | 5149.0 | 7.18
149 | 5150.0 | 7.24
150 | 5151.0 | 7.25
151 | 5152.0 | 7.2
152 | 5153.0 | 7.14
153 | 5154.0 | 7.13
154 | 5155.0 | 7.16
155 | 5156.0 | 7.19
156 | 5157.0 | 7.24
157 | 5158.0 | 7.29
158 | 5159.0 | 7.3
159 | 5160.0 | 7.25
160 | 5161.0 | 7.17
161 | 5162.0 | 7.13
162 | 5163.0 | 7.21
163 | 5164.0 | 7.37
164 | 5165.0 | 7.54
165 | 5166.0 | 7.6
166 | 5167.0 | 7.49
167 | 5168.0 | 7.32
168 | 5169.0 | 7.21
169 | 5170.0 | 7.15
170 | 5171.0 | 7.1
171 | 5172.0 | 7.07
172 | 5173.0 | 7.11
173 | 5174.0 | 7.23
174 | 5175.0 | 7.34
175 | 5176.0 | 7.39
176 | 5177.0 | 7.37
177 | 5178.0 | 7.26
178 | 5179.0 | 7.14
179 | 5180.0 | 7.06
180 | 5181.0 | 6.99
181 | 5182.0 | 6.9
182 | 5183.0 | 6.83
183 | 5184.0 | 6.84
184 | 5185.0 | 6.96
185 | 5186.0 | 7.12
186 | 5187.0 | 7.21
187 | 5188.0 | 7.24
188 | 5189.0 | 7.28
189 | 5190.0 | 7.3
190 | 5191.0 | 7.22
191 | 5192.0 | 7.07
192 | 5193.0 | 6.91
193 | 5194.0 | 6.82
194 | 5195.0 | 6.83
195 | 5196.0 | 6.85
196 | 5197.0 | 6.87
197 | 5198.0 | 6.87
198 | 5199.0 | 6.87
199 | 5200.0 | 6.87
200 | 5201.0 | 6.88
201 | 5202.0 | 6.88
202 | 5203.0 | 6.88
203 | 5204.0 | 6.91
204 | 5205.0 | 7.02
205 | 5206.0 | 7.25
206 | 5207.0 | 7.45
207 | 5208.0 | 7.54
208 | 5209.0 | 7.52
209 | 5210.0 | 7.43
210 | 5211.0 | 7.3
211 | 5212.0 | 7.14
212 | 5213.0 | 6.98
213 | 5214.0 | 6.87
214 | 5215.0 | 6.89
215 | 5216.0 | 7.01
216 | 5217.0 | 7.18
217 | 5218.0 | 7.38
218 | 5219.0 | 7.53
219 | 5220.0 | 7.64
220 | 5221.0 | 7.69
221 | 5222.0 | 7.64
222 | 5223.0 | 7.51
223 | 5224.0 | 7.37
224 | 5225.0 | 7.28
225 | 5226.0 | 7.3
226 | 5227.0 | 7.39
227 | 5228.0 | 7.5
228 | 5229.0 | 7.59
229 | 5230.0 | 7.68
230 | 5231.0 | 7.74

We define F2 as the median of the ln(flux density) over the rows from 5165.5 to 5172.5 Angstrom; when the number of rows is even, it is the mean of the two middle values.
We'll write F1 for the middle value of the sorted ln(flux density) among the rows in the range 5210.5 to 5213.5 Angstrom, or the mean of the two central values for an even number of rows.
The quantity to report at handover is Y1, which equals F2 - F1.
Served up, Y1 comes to 0.01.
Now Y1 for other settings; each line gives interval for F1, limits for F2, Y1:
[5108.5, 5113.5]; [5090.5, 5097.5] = 0.04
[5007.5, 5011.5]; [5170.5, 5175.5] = -0.06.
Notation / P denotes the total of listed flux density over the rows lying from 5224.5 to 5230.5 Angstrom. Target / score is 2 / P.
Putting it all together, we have 0.0447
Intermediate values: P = 45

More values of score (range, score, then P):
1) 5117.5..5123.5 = 0.0463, 43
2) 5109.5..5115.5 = 0.0462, 43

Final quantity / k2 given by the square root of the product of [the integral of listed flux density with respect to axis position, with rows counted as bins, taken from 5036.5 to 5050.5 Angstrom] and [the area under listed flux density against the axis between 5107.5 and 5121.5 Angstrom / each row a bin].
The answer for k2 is 102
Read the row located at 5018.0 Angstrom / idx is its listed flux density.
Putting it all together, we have 7.82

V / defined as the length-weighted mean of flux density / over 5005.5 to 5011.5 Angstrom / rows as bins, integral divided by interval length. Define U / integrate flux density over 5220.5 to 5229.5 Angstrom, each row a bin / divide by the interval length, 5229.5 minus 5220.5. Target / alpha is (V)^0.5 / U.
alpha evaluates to 0.366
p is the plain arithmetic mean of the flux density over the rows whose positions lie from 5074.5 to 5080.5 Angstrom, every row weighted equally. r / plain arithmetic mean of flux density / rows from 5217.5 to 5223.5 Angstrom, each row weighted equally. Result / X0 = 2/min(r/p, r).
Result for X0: 1.96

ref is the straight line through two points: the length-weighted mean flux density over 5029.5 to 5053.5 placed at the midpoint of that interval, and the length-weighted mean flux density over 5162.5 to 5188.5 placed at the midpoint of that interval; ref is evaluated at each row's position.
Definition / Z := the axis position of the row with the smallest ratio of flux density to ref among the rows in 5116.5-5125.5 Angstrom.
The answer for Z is 5124.0 Angstrom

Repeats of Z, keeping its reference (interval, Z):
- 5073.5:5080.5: 5074.0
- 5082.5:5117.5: 5083.0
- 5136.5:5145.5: 5144.0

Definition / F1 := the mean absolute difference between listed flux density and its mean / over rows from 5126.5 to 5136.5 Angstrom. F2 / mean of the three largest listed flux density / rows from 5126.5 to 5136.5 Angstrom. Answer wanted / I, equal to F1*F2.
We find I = 0.5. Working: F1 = 0.07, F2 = 7.1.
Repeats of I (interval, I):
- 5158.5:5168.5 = 1.0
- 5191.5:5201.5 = 0.3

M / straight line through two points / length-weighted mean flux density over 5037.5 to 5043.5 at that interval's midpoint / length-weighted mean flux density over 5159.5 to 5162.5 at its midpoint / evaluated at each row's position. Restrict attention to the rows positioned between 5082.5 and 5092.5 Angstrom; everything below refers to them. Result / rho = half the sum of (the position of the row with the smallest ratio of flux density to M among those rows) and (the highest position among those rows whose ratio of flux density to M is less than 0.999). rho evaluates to 5083.5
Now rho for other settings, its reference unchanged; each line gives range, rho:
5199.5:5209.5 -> 5202.5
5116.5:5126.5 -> 5125.0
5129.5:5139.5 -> 5135.5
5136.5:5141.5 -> 5141.0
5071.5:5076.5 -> 5074.0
